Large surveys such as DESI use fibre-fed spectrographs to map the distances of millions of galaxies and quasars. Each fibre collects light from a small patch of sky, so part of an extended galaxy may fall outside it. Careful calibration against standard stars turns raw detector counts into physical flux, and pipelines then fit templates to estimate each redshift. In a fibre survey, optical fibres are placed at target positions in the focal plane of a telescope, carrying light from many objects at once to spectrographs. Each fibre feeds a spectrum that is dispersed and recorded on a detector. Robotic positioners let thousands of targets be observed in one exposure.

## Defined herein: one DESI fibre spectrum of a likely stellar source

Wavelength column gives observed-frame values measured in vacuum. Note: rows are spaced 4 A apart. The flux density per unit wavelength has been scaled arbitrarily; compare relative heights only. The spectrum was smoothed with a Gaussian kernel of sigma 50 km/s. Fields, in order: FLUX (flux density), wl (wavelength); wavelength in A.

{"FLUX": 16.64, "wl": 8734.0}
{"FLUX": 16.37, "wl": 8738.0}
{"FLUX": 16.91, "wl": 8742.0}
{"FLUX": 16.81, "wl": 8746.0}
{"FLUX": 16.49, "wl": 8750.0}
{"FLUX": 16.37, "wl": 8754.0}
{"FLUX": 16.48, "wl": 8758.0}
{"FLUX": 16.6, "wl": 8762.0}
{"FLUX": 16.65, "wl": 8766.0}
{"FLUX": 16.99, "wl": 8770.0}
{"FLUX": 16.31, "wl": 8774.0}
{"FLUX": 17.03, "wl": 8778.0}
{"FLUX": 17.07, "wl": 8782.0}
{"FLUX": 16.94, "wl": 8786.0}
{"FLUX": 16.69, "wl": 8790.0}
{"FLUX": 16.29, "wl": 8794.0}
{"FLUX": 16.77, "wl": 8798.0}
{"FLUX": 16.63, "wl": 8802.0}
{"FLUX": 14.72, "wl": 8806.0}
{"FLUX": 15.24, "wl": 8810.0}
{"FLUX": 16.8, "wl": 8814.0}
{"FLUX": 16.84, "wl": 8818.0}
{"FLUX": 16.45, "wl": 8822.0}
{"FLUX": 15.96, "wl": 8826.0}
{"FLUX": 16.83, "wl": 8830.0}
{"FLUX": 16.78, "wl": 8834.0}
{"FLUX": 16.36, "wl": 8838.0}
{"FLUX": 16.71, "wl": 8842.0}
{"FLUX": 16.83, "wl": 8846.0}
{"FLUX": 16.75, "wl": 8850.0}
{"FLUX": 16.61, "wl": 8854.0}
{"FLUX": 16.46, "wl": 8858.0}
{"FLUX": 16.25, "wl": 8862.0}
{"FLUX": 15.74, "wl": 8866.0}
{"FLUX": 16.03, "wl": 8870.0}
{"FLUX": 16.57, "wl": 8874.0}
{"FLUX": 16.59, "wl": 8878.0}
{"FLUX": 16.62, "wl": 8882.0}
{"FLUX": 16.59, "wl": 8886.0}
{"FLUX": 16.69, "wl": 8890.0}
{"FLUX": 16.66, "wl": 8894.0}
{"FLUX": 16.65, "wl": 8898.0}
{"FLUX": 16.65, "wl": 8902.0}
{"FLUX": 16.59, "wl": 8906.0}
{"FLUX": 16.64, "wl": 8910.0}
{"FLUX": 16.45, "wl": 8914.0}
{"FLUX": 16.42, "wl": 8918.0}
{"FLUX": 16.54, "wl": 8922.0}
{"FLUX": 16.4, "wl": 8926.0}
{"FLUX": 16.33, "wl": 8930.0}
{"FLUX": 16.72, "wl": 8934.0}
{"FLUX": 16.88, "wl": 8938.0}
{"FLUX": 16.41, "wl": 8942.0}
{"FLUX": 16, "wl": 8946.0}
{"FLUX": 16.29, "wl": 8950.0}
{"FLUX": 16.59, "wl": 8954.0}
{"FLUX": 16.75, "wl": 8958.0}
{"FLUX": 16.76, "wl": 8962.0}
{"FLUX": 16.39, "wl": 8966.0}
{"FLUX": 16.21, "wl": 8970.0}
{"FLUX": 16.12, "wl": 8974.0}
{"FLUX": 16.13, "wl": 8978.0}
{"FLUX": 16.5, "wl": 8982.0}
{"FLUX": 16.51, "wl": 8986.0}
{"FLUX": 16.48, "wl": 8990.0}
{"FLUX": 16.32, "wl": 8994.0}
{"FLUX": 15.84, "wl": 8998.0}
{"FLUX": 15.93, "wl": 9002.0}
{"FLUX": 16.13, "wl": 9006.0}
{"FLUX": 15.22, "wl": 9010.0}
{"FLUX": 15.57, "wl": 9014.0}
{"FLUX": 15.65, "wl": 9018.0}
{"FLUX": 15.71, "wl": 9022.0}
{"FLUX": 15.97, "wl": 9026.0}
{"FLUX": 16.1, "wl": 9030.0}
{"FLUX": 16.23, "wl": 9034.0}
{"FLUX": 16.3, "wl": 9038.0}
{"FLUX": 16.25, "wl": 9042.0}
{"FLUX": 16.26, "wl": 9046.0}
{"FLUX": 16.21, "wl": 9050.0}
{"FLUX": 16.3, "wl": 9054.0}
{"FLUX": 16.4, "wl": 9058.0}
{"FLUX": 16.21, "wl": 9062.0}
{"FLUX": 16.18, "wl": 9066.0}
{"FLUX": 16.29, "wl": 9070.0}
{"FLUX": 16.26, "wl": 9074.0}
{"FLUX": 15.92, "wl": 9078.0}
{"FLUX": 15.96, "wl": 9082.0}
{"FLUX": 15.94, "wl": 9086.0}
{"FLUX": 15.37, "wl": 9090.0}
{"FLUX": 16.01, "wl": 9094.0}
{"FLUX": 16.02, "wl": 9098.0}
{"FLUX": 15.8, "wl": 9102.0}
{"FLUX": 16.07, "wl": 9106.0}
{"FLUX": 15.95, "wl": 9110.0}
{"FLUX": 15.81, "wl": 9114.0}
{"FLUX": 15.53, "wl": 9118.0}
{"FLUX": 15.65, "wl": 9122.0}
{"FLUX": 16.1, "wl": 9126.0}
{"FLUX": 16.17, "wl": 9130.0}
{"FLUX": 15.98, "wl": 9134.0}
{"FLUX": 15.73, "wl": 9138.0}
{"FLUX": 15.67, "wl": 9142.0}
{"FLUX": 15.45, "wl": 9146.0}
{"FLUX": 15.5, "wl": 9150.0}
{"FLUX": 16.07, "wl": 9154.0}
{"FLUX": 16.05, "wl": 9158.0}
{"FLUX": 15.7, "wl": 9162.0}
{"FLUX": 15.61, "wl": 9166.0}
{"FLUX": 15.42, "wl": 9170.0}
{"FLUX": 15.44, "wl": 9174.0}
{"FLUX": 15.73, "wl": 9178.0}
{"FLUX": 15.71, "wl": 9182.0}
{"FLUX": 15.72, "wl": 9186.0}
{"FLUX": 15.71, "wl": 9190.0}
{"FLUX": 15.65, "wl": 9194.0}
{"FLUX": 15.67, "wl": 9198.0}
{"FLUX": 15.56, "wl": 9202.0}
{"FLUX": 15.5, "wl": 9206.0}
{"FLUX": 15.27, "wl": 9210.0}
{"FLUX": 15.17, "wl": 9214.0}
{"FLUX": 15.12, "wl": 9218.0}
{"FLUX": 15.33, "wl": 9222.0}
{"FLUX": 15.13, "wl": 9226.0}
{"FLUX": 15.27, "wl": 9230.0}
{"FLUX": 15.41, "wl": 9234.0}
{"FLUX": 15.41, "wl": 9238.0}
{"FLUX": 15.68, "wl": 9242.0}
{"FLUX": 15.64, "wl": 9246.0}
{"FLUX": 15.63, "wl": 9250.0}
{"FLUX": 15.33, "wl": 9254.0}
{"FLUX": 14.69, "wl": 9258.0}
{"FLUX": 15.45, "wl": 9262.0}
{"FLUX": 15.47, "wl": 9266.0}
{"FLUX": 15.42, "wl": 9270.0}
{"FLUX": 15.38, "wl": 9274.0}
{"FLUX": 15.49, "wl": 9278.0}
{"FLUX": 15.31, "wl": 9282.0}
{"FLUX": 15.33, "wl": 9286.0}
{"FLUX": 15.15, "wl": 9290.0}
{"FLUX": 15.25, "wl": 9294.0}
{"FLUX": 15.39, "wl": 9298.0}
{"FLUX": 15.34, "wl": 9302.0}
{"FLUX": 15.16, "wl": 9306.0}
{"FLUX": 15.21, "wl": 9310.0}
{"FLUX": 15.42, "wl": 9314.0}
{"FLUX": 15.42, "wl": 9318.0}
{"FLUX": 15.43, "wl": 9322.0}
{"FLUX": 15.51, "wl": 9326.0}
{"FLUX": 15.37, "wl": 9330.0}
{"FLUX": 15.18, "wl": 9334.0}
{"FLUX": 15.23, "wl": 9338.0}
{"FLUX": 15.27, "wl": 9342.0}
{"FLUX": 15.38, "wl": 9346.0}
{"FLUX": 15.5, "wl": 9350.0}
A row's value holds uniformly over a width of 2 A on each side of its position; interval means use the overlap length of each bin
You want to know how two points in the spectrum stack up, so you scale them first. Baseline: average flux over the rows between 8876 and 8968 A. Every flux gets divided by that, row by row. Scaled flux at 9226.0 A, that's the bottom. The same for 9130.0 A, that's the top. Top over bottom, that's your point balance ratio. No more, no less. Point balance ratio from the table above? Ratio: 1.07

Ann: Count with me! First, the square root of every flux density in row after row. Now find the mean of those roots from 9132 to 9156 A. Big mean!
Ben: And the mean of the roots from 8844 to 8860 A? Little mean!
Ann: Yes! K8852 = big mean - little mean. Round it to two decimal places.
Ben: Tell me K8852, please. -0.12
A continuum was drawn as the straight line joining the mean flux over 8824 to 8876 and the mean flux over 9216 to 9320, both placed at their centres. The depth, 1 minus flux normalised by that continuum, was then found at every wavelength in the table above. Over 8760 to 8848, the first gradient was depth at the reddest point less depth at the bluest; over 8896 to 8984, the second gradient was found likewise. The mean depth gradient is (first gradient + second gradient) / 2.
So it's -0.016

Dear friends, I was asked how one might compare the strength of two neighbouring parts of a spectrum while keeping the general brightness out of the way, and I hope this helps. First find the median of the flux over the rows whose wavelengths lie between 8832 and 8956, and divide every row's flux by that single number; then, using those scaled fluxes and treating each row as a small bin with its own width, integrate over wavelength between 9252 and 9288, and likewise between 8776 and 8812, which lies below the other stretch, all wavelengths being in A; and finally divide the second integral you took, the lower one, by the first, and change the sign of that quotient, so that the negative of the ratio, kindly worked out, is -1.07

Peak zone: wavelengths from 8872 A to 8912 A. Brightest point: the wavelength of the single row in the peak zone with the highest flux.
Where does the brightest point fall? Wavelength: 8890.0 A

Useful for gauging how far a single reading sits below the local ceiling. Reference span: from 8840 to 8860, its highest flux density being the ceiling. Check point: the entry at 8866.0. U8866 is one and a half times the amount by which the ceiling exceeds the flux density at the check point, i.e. 1.6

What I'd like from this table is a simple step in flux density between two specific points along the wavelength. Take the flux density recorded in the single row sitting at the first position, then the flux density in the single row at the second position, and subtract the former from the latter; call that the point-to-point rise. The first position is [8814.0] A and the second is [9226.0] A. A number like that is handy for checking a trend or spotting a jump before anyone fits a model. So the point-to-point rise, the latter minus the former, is -1.7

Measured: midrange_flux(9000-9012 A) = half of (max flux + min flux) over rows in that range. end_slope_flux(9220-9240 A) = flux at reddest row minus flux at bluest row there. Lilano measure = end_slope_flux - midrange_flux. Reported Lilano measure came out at -15.6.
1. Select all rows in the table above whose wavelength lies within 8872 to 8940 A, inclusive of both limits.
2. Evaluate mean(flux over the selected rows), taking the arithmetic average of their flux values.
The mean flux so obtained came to 16.6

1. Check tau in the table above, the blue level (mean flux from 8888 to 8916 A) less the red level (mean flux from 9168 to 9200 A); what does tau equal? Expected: 1.0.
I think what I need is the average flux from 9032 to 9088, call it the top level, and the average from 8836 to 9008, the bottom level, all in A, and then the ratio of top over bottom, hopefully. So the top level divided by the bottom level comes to 0.985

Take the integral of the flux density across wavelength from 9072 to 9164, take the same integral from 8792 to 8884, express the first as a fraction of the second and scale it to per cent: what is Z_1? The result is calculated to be 96.8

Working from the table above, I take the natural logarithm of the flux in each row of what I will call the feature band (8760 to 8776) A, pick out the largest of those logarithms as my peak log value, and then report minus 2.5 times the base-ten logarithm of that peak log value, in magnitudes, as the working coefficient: -1.130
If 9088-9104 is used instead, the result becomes -1.108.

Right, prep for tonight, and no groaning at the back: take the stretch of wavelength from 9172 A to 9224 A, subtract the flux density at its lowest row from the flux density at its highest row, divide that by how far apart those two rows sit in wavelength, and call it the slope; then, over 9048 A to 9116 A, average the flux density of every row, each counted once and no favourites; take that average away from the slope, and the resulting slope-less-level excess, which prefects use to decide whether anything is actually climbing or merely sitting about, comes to -16.0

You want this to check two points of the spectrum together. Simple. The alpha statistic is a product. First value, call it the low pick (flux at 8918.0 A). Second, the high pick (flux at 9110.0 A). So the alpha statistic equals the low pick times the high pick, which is 262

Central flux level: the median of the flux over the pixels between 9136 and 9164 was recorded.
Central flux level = 15.7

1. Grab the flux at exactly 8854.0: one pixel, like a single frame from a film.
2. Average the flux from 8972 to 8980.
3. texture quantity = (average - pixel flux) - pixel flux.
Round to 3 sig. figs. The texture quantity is -17.1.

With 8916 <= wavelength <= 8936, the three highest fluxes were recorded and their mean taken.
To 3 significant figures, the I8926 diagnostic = 16.6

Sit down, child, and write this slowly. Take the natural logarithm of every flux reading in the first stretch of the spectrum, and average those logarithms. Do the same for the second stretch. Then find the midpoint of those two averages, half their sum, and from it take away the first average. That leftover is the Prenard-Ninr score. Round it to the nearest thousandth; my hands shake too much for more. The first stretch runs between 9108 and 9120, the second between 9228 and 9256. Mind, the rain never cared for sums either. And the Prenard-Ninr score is -0.009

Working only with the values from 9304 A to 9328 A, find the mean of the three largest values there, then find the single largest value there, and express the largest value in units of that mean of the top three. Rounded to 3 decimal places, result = 1.004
